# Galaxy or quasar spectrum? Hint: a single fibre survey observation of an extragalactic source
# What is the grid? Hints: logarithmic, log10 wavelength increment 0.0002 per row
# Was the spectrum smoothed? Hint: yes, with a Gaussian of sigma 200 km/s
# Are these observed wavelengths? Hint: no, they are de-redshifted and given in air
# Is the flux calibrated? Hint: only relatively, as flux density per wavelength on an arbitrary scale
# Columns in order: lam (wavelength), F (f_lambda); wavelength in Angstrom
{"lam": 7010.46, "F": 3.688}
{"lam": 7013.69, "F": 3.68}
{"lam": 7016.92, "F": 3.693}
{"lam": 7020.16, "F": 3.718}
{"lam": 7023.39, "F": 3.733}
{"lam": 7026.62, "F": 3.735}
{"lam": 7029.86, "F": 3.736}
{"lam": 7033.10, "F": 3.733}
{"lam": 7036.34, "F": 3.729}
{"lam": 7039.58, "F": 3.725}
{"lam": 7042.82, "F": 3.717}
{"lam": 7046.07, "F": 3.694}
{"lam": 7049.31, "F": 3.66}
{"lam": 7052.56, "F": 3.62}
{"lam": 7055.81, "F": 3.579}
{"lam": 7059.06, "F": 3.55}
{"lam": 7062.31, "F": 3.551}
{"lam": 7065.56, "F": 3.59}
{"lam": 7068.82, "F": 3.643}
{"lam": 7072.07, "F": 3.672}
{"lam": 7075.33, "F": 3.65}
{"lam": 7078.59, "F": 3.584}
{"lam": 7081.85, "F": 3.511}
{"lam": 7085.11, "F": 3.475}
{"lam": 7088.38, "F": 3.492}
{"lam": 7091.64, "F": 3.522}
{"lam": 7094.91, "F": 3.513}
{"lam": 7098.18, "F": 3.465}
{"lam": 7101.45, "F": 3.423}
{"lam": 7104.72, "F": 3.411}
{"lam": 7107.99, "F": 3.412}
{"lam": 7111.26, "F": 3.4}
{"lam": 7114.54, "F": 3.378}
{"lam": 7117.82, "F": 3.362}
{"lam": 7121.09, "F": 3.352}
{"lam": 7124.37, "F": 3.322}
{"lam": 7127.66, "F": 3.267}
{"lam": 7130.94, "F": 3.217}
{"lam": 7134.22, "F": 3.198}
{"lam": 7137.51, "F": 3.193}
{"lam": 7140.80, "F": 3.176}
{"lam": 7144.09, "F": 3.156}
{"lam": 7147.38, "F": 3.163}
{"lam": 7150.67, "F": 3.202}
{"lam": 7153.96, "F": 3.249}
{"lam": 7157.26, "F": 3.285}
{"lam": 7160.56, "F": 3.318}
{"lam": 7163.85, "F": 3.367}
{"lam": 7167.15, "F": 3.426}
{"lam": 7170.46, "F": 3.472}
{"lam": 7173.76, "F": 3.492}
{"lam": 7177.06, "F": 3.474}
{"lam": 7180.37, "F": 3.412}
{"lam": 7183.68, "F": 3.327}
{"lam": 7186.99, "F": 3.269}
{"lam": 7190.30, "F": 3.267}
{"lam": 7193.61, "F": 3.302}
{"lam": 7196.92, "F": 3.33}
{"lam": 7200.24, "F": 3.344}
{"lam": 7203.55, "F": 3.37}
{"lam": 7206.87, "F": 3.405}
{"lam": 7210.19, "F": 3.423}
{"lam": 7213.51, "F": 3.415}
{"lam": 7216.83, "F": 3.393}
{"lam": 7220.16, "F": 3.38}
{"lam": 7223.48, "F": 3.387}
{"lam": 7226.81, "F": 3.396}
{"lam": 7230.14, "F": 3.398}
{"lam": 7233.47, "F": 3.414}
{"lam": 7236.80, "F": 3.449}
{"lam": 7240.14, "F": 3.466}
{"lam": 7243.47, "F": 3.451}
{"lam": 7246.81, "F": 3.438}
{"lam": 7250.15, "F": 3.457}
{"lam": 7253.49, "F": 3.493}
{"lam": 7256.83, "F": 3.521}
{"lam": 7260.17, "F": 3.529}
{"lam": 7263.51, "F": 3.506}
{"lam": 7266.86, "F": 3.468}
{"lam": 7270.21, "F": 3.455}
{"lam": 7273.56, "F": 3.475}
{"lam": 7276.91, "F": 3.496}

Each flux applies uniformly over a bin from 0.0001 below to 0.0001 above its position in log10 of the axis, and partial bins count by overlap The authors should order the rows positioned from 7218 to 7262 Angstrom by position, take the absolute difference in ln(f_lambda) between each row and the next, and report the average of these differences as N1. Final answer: 0.0049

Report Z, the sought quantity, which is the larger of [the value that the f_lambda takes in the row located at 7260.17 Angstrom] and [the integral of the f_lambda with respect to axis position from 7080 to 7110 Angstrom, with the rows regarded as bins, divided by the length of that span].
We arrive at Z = 3.53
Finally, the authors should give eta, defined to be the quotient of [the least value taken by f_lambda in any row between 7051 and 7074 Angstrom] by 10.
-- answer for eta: 0.355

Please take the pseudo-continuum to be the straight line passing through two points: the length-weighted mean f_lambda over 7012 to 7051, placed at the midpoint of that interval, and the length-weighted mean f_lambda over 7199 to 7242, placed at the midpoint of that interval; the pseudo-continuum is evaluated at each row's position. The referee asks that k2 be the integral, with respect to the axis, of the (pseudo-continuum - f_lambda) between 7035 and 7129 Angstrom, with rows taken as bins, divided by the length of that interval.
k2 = 0.10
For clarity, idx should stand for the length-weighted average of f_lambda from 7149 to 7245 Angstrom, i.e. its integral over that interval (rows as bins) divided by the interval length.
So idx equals 3.38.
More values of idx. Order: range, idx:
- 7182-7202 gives 3.31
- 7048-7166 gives 3.41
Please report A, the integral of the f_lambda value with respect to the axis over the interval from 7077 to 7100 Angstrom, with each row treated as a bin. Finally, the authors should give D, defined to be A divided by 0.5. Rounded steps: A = 81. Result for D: 161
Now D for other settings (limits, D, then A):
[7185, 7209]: 160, 80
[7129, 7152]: 147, 73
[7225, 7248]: 158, 79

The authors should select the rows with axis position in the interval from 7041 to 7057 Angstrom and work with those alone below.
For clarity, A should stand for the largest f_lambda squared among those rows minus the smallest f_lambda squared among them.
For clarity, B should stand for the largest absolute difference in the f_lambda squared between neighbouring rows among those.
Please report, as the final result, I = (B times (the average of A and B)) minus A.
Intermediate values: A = 1.01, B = 0.30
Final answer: -0.8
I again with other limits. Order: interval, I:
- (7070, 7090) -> -0.9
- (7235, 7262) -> -0.5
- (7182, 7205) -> -0.5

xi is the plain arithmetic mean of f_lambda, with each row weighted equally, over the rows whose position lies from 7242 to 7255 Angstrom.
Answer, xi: 3.46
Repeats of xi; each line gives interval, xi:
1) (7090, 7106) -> 3.47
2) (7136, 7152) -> 3.18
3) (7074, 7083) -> 3.58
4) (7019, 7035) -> 3.73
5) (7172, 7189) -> 3.39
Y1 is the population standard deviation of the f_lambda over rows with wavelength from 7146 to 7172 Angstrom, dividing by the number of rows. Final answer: 0.100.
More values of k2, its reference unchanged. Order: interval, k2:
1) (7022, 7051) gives -0.01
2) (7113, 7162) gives 0.28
